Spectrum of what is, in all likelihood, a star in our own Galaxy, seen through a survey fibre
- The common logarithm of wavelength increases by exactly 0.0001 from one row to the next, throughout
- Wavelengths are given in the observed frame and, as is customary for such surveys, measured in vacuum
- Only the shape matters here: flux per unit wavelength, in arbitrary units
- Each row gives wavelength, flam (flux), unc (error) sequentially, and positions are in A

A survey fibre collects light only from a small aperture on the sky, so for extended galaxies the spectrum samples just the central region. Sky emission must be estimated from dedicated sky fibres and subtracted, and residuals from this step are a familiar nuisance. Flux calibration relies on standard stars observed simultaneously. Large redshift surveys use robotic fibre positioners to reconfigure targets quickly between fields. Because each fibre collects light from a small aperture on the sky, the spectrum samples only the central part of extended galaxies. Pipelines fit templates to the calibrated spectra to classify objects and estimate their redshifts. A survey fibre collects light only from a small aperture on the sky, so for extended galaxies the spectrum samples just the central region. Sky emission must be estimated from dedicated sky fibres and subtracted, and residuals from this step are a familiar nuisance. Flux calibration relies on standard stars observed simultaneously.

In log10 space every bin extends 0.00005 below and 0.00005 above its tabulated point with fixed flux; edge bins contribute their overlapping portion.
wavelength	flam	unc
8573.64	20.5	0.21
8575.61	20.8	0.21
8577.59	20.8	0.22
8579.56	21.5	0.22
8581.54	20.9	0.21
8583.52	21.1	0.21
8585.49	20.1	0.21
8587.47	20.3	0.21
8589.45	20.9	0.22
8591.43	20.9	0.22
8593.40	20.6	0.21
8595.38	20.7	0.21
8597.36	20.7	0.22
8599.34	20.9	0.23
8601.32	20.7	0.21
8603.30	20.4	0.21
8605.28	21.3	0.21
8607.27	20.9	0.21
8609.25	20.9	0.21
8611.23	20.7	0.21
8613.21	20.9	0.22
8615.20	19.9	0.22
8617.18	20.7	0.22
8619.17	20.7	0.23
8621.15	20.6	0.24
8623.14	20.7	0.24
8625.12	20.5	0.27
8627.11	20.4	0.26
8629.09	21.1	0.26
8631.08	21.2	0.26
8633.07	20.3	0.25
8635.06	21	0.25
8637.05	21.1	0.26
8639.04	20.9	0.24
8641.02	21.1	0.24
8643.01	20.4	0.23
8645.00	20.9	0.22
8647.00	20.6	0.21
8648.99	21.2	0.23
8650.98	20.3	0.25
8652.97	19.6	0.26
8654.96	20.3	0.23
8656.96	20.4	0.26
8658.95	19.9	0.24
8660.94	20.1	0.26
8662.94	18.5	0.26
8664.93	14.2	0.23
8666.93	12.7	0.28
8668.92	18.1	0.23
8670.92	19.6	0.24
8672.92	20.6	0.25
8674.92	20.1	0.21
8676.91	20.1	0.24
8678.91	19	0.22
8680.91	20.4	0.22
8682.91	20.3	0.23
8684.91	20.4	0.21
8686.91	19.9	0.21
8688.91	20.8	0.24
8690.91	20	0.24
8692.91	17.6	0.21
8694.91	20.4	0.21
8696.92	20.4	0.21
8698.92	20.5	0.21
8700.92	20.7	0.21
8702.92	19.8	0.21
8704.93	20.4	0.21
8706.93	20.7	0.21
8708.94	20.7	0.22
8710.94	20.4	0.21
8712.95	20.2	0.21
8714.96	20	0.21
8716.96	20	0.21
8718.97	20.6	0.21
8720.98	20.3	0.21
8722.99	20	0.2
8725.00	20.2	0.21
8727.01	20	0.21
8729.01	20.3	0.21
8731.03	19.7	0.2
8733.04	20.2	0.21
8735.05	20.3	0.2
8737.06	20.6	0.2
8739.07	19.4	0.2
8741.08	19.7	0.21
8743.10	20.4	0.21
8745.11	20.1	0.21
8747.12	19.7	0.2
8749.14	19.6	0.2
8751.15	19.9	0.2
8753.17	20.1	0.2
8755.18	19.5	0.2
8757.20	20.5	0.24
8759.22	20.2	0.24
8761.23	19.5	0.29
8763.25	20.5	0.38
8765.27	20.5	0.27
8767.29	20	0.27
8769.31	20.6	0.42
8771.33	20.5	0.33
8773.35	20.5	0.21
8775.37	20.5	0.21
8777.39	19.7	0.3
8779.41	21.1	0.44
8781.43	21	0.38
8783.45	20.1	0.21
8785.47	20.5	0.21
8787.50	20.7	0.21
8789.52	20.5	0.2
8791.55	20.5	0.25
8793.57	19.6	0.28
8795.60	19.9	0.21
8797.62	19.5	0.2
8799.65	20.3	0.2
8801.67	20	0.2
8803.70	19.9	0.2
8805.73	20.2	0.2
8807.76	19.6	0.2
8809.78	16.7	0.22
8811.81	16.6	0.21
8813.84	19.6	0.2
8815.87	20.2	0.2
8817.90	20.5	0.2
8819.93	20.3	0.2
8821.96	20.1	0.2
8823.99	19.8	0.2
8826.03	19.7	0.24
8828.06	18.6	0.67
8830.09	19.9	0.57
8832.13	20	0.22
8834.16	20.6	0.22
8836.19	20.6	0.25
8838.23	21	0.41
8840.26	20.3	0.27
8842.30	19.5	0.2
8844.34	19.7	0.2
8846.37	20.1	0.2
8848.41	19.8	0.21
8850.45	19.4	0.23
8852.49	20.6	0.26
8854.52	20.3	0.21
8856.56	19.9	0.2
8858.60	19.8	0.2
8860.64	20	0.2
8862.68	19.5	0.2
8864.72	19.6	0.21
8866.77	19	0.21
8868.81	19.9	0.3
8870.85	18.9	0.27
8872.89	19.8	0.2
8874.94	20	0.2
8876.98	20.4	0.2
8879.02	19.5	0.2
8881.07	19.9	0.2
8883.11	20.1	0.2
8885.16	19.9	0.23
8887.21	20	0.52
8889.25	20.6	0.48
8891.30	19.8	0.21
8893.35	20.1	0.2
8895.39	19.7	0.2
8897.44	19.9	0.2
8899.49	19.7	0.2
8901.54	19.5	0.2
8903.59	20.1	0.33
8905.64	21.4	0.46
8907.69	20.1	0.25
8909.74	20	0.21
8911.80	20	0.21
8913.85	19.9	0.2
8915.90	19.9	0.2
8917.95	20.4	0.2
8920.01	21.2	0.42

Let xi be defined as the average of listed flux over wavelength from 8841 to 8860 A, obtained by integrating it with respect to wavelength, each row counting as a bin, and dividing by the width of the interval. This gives 19.9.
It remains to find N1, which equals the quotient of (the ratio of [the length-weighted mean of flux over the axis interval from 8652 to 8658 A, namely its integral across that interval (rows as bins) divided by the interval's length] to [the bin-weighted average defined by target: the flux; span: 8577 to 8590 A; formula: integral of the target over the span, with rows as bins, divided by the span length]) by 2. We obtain 0.483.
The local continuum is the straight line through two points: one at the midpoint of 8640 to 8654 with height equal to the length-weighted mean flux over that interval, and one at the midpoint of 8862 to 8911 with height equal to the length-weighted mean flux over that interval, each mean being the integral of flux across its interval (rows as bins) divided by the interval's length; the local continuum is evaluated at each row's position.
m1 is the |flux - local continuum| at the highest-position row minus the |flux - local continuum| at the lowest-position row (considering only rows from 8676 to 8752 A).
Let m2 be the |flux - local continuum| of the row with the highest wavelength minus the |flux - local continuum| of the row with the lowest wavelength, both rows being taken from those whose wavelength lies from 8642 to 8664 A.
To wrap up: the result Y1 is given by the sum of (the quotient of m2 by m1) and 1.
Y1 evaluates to -97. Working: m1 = -0.02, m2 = 1.8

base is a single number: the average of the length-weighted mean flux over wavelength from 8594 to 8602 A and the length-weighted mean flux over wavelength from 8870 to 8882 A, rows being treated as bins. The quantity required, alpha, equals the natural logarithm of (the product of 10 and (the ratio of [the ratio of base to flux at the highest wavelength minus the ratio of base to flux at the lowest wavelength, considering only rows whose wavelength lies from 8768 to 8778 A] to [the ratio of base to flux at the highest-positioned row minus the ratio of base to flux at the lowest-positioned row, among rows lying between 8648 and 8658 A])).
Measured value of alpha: 2.48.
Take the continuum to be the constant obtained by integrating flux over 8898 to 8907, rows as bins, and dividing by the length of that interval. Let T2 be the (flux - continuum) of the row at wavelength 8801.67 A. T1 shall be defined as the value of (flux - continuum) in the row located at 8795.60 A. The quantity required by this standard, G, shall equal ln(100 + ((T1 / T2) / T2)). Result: 4.50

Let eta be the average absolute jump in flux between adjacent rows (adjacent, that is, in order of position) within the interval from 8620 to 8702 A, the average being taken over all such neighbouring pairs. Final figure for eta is 0.87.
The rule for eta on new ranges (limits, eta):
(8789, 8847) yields 0.61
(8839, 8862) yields 0.43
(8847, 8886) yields 0.49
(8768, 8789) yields 0.43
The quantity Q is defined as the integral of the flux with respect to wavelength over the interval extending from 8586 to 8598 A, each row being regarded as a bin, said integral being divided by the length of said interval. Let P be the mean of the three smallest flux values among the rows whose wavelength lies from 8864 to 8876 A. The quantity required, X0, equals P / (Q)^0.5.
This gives 4.22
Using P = 19.2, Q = 20.7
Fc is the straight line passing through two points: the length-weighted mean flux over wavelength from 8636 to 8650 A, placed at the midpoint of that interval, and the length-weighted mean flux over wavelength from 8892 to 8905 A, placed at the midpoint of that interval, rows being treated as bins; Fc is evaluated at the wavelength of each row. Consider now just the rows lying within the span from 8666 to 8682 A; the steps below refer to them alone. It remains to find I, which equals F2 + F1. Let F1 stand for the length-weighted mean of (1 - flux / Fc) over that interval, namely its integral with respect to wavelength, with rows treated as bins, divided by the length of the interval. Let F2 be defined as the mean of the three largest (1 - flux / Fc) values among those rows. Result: 0.29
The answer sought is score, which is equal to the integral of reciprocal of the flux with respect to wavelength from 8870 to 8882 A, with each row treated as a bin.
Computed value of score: 0.61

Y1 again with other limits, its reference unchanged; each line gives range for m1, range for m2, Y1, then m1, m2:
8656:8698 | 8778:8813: -21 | -0.12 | 2.6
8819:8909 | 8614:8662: -5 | 0.06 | -0.3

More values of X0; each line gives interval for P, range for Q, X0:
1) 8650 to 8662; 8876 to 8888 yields 4.45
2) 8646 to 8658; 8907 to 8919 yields 4.48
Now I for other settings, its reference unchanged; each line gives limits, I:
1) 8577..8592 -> 0.05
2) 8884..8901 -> 0.01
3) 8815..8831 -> 0.05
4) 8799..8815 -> 0.19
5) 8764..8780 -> 0.01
